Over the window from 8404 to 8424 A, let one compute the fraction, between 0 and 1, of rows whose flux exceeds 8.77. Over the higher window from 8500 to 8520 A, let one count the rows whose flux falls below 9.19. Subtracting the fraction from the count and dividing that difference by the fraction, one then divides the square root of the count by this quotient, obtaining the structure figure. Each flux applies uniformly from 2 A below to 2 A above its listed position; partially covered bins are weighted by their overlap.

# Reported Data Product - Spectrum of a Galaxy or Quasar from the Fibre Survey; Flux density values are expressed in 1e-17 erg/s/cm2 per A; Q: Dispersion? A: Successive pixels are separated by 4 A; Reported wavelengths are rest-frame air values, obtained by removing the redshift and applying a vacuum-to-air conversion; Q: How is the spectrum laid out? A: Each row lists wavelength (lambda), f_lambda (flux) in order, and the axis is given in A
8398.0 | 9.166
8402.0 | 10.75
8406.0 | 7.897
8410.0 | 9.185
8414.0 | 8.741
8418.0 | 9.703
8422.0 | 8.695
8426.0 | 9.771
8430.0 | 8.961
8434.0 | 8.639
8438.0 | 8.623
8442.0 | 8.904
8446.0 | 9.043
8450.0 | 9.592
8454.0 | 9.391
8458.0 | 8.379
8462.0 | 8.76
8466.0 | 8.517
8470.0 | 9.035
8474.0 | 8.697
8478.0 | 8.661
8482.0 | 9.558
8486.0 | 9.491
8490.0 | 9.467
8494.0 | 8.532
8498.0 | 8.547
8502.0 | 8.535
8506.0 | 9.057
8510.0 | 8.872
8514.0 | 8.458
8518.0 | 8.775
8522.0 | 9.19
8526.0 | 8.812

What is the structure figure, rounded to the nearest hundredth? 0.19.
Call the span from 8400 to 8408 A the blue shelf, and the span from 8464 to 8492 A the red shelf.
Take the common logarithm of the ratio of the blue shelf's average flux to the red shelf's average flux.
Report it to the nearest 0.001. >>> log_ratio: 0.012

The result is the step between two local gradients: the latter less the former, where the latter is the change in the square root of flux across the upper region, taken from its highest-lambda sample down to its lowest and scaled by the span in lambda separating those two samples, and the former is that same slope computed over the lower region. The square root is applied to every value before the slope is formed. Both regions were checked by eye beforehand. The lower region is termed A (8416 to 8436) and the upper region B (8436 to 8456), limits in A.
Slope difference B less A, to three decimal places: 0.019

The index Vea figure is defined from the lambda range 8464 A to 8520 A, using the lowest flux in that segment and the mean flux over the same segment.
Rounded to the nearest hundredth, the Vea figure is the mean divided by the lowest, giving 1.05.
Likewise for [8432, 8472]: 1.06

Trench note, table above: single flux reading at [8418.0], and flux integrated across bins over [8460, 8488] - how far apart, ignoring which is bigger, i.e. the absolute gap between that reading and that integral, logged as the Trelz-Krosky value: 241.2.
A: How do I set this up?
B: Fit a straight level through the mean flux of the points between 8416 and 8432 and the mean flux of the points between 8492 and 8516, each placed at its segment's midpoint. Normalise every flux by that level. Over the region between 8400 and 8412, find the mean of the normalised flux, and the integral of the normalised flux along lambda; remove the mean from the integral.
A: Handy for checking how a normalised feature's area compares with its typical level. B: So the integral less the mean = 10.8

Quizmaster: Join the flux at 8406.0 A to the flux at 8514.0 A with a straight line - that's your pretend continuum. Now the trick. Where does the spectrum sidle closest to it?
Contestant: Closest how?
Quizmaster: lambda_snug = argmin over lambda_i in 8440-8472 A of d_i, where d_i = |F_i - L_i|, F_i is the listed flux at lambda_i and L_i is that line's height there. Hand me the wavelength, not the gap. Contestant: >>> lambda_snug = 8458.0 A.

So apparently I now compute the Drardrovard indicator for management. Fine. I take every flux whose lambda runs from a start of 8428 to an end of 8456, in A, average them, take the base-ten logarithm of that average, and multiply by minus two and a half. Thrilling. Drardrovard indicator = -2.39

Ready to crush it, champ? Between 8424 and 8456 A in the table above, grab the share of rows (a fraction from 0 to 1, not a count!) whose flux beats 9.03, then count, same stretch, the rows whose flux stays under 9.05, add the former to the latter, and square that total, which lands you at 30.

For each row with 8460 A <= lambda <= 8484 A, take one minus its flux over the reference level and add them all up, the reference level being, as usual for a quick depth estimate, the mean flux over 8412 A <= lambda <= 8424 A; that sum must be 0.12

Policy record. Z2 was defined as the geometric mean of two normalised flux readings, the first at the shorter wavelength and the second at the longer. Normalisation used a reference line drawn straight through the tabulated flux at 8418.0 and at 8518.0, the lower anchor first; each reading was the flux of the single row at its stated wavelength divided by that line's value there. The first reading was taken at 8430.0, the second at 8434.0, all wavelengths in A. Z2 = 0.92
